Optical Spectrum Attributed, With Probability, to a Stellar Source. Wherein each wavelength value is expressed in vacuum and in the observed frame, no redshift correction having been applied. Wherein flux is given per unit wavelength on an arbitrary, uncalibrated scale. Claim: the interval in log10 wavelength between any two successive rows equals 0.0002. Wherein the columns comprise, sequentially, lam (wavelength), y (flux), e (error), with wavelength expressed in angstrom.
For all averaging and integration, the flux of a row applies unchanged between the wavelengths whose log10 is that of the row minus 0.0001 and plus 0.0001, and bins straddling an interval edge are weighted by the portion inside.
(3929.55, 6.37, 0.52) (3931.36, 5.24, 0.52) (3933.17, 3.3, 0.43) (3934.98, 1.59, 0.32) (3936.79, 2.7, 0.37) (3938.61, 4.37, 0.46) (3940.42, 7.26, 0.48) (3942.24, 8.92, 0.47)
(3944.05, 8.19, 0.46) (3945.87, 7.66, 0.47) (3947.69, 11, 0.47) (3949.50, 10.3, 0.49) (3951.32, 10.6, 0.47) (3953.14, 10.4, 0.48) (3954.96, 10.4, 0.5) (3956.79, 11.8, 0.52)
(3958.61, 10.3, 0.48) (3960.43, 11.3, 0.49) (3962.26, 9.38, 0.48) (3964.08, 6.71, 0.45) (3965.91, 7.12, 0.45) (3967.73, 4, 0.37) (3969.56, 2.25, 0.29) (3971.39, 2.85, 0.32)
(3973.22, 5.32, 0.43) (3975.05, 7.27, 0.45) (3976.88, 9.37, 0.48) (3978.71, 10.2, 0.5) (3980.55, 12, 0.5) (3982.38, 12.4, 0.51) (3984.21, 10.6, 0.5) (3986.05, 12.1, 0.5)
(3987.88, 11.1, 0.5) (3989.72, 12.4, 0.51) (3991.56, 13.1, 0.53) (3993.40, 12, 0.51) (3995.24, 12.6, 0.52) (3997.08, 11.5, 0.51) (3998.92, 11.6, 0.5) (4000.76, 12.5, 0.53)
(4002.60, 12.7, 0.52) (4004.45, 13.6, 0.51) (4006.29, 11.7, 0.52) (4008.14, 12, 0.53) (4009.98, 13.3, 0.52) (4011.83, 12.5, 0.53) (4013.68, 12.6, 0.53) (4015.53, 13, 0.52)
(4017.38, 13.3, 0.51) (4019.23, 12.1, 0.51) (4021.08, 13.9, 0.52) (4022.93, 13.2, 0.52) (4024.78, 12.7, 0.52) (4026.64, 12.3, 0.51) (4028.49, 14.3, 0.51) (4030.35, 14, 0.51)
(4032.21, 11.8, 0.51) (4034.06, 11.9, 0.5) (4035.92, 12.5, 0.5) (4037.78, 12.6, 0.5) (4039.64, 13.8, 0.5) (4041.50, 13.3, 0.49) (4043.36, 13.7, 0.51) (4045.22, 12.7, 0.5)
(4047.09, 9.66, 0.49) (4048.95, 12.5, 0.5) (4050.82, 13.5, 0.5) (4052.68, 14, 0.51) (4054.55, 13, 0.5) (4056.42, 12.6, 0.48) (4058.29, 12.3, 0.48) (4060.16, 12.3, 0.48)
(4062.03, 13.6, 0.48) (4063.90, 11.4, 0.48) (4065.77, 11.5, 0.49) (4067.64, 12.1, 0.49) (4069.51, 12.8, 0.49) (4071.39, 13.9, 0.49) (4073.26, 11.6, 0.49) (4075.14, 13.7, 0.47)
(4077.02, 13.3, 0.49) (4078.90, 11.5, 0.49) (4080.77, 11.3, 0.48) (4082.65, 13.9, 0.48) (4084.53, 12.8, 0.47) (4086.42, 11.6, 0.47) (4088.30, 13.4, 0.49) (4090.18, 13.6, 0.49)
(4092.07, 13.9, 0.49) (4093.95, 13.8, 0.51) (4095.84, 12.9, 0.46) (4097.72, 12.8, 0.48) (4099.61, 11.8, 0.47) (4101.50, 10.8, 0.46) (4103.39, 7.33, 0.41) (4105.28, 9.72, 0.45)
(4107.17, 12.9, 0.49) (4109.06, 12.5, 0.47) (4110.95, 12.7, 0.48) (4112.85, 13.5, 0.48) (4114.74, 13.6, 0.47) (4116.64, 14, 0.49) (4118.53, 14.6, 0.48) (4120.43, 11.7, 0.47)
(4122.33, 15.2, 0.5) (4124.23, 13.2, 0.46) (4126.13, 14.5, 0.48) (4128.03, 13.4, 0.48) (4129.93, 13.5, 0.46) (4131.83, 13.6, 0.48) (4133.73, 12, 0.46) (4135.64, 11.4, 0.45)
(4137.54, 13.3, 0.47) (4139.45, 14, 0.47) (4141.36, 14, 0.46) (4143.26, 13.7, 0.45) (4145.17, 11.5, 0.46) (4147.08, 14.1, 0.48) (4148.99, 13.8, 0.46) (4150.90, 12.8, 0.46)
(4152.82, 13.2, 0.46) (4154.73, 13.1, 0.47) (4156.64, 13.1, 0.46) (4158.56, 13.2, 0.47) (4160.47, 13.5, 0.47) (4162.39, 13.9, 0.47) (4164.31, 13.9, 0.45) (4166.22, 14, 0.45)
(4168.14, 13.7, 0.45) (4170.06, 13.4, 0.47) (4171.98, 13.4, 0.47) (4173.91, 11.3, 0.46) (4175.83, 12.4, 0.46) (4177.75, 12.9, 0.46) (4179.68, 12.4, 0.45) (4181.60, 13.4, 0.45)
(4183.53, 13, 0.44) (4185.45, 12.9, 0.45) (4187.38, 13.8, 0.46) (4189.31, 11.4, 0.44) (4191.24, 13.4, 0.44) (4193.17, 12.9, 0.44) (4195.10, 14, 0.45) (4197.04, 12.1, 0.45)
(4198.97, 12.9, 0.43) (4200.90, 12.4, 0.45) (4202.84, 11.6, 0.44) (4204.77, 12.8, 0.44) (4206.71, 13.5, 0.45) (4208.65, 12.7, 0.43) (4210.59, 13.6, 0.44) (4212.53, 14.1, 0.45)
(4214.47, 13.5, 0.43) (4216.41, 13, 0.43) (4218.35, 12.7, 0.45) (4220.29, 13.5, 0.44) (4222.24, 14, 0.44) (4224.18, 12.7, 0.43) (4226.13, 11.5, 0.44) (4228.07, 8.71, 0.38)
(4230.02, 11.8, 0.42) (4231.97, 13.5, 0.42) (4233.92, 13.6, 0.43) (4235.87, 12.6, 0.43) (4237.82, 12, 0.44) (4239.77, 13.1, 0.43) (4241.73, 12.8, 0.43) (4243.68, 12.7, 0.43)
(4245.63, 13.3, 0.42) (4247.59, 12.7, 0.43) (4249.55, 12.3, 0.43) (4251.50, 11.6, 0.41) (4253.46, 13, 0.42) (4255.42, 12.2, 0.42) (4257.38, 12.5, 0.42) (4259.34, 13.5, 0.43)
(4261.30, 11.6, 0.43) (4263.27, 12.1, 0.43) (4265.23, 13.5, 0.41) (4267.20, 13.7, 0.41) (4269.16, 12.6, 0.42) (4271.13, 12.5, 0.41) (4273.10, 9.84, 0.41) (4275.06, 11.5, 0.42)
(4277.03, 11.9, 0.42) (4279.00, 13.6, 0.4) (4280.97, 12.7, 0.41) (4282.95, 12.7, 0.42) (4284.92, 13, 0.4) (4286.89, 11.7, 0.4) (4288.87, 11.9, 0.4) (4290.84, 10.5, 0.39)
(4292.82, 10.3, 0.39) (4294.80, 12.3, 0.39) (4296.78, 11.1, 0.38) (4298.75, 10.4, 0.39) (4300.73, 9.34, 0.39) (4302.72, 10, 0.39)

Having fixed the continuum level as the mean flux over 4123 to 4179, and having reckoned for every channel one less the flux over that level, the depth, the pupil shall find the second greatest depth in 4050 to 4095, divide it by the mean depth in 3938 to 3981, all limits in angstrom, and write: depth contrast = 0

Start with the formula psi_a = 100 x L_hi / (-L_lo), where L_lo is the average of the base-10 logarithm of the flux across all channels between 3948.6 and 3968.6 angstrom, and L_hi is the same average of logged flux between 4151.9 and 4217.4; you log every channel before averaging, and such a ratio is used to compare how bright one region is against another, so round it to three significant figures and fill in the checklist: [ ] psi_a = -117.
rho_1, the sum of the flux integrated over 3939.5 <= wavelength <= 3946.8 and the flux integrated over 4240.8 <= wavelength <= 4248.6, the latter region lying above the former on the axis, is 159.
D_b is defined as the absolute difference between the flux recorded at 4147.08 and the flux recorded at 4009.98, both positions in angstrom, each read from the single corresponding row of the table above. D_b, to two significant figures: 0.80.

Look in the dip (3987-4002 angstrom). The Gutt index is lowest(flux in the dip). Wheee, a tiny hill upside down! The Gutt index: 11.1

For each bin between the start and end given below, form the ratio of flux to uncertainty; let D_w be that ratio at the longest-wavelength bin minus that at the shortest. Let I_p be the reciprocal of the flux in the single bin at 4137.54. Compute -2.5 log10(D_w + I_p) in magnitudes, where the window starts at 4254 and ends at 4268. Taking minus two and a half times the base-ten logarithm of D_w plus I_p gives -1.6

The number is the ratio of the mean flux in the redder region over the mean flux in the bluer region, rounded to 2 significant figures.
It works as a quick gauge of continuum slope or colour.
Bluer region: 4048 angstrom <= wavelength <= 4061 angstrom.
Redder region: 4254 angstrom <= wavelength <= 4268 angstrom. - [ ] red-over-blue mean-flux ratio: 0.99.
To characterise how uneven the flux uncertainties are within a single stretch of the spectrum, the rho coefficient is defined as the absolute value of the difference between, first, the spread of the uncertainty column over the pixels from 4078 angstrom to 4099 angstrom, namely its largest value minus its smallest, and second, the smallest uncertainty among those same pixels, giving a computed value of 0.41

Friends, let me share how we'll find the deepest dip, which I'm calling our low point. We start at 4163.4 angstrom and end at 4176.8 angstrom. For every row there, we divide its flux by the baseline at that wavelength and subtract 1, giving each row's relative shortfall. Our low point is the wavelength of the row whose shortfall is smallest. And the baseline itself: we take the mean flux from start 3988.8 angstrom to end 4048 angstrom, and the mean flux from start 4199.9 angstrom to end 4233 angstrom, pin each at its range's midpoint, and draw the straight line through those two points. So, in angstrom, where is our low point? 4173.91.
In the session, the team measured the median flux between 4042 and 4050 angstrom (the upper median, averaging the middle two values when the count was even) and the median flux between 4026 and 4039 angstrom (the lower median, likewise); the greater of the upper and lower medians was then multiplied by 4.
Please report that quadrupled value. 50.4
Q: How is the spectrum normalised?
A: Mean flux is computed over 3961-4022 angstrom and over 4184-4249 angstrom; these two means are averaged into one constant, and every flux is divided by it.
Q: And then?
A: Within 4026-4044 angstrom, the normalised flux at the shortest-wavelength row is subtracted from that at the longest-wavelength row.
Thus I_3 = 0.12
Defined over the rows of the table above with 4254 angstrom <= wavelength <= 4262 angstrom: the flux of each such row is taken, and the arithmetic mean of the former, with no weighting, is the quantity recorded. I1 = 12.5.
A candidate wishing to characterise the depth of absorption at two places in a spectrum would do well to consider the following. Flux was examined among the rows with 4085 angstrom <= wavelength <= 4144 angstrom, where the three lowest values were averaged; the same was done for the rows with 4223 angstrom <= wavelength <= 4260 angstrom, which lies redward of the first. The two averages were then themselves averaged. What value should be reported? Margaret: 9.9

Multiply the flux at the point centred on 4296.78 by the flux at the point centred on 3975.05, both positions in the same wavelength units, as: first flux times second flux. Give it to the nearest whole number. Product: 81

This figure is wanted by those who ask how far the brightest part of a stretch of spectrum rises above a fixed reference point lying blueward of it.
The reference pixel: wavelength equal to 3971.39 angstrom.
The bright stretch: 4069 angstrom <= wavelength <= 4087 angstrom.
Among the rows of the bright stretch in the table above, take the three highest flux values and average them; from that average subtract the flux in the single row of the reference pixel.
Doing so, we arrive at 11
